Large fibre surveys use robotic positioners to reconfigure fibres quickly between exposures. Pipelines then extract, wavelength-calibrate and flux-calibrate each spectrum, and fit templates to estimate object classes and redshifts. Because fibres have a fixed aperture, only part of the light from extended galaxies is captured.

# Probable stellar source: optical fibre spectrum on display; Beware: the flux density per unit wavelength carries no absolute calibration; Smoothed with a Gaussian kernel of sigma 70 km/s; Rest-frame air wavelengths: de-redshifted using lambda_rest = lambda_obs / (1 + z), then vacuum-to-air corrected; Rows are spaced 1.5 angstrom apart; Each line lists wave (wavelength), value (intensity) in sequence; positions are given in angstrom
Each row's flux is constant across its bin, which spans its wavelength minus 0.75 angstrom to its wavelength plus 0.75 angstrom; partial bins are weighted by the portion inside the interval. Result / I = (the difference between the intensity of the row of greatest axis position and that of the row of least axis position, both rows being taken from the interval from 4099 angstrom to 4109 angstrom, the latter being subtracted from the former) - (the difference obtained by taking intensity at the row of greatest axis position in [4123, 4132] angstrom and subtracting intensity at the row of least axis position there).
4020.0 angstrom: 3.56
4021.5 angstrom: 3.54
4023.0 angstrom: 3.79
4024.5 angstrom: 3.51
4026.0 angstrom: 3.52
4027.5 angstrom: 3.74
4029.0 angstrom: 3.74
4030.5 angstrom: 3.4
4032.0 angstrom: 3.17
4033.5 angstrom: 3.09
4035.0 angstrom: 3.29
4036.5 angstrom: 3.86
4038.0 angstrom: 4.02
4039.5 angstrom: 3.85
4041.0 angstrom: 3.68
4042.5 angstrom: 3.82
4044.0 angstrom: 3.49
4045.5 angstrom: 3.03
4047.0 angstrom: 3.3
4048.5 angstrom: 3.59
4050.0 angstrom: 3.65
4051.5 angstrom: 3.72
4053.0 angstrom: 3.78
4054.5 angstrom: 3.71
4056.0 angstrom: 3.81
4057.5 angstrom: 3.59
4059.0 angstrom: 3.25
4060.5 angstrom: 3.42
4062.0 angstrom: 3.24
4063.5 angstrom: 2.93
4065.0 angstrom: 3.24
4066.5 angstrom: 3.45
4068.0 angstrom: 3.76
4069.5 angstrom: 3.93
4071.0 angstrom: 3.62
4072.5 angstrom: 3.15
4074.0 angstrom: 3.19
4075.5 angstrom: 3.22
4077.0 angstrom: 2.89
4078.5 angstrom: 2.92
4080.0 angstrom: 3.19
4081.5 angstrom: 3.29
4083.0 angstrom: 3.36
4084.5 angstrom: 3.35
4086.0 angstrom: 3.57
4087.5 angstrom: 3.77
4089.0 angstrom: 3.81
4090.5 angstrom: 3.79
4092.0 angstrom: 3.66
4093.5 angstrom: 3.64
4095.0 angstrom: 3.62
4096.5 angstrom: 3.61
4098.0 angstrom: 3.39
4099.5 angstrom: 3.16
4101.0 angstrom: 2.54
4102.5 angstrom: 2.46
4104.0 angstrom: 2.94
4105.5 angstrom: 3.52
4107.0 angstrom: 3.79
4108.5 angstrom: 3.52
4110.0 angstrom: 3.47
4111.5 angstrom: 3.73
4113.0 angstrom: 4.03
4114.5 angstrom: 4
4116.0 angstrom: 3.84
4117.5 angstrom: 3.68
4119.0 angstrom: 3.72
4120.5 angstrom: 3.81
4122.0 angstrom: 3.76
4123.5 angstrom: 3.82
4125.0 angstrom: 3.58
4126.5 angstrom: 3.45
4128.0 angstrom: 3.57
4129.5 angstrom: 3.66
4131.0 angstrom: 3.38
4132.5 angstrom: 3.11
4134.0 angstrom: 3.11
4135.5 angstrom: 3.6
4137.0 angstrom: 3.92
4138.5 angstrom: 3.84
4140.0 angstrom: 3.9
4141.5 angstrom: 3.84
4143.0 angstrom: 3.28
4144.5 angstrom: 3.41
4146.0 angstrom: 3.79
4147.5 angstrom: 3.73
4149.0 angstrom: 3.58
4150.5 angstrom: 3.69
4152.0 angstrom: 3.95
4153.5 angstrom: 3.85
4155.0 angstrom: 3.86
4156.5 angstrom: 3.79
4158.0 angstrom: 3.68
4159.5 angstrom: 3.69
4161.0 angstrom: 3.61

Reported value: 0.80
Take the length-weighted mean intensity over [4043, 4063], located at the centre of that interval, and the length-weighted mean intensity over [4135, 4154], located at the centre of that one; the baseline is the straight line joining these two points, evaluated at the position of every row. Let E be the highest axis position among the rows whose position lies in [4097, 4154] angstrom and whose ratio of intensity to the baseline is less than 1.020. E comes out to 4150.5 angstrom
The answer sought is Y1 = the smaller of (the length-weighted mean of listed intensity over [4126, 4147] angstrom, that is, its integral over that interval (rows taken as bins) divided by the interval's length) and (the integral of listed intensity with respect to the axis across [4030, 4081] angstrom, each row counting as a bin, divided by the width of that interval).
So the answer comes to 3.45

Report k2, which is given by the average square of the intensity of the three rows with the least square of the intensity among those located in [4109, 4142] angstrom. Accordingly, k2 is 10.3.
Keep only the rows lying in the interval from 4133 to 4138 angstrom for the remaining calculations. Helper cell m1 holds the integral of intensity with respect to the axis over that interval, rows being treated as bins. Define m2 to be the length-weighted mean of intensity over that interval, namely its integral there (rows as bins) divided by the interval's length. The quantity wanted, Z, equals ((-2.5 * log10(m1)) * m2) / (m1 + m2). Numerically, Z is -0.520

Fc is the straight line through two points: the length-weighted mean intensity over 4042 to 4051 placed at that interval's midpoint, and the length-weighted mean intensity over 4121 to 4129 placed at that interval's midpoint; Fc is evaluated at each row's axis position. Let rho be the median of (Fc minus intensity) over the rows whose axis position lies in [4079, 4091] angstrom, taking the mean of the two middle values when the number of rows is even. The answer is 0.09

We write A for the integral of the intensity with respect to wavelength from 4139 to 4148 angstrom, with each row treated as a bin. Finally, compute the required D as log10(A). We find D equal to 1.52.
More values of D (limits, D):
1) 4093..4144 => 2.26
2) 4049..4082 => 2.05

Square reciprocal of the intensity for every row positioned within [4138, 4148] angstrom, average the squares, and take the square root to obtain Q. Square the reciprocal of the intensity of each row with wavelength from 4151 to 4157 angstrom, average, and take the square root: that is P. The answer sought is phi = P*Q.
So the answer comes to 0.071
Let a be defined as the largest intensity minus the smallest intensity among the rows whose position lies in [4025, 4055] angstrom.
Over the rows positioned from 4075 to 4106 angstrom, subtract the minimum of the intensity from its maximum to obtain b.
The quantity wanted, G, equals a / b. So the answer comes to 0.7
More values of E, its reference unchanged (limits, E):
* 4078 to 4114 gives 4110.0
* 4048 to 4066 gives 4065.0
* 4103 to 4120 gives 4119.0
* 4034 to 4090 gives 4086.0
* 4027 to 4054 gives 4047.0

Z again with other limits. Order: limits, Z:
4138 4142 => -0.594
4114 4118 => -0.593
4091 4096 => -0.525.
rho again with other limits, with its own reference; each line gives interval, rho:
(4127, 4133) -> 0.18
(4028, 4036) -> 0.16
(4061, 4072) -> 0.07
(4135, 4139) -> -0.17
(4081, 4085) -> 0.21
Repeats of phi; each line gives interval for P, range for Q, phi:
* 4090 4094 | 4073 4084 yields 0.086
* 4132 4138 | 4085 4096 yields 0.080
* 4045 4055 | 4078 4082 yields 0.091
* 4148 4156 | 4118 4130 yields 0.072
